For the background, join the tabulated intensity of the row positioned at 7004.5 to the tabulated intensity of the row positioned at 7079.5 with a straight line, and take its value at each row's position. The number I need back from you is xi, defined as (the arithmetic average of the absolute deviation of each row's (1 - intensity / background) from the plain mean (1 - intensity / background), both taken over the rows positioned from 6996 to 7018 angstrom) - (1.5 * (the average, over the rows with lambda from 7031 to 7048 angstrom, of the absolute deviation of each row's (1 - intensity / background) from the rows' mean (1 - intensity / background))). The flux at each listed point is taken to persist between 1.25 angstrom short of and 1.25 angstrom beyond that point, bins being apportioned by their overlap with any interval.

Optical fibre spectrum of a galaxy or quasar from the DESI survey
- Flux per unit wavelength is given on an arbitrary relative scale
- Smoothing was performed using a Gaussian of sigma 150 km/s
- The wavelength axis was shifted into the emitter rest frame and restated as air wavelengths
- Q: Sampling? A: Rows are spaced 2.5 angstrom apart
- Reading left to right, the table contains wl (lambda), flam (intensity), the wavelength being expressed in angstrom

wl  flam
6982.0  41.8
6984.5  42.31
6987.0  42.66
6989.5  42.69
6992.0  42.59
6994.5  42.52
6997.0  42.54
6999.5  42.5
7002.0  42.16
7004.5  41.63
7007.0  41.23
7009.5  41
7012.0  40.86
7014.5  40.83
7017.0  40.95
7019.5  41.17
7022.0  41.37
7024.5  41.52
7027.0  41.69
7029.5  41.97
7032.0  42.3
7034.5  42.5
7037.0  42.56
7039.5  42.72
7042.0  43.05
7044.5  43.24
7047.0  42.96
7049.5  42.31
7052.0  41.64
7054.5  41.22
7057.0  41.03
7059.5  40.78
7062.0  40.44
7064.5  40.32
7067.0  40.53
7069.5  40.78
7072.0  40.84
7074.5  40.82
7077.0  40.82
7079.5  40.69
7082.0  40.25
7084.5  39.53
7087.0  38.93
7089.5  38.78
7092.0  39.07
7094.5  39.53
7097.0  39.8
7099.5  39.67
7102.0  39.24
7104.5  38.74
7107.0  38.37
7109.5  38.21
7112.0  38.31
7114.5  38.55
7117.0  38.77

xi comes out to 0.001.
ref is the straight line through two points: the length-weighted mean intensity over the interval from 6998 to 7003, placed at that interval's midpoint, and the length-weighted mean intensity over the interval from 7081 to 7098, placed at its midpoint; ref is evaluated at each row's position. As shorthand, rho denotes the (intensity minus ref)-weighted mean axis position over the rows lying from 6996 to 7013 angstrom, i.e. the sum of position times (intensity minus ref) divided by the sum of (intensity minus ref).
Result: 7009.1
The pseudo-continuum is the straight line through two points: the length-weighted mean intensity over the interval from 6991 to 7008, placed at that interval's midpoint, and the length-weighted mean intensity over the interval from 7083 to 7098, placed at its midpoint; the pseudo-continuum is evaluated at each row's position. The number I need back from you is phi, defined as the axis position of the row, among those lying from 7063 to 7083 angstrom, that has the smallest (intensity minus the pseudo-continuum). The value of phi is 7064.5 angstrom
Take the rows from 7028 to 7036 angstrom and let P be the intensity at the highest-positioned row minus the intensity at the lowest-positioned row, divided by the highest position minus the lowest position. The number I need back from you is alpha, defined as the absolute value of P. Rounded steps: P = 0.11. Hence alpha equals 0.11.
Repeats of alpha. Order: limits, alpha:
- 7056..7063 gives 0.12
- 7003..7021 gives 0.03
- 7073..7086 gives 0.13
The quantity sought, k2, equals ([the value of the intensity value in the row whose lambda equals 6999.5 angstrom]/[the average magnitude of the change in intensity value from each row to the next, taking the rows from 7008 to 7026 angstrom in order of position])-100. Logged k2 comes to 197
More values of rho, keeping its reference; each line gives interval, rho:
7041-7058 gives 7047.3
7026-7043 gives 7037.0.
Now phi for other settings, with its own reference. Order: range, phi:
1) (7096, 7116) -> 7109.5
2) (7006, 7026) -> 7012.0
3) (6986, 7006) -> 7004.5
